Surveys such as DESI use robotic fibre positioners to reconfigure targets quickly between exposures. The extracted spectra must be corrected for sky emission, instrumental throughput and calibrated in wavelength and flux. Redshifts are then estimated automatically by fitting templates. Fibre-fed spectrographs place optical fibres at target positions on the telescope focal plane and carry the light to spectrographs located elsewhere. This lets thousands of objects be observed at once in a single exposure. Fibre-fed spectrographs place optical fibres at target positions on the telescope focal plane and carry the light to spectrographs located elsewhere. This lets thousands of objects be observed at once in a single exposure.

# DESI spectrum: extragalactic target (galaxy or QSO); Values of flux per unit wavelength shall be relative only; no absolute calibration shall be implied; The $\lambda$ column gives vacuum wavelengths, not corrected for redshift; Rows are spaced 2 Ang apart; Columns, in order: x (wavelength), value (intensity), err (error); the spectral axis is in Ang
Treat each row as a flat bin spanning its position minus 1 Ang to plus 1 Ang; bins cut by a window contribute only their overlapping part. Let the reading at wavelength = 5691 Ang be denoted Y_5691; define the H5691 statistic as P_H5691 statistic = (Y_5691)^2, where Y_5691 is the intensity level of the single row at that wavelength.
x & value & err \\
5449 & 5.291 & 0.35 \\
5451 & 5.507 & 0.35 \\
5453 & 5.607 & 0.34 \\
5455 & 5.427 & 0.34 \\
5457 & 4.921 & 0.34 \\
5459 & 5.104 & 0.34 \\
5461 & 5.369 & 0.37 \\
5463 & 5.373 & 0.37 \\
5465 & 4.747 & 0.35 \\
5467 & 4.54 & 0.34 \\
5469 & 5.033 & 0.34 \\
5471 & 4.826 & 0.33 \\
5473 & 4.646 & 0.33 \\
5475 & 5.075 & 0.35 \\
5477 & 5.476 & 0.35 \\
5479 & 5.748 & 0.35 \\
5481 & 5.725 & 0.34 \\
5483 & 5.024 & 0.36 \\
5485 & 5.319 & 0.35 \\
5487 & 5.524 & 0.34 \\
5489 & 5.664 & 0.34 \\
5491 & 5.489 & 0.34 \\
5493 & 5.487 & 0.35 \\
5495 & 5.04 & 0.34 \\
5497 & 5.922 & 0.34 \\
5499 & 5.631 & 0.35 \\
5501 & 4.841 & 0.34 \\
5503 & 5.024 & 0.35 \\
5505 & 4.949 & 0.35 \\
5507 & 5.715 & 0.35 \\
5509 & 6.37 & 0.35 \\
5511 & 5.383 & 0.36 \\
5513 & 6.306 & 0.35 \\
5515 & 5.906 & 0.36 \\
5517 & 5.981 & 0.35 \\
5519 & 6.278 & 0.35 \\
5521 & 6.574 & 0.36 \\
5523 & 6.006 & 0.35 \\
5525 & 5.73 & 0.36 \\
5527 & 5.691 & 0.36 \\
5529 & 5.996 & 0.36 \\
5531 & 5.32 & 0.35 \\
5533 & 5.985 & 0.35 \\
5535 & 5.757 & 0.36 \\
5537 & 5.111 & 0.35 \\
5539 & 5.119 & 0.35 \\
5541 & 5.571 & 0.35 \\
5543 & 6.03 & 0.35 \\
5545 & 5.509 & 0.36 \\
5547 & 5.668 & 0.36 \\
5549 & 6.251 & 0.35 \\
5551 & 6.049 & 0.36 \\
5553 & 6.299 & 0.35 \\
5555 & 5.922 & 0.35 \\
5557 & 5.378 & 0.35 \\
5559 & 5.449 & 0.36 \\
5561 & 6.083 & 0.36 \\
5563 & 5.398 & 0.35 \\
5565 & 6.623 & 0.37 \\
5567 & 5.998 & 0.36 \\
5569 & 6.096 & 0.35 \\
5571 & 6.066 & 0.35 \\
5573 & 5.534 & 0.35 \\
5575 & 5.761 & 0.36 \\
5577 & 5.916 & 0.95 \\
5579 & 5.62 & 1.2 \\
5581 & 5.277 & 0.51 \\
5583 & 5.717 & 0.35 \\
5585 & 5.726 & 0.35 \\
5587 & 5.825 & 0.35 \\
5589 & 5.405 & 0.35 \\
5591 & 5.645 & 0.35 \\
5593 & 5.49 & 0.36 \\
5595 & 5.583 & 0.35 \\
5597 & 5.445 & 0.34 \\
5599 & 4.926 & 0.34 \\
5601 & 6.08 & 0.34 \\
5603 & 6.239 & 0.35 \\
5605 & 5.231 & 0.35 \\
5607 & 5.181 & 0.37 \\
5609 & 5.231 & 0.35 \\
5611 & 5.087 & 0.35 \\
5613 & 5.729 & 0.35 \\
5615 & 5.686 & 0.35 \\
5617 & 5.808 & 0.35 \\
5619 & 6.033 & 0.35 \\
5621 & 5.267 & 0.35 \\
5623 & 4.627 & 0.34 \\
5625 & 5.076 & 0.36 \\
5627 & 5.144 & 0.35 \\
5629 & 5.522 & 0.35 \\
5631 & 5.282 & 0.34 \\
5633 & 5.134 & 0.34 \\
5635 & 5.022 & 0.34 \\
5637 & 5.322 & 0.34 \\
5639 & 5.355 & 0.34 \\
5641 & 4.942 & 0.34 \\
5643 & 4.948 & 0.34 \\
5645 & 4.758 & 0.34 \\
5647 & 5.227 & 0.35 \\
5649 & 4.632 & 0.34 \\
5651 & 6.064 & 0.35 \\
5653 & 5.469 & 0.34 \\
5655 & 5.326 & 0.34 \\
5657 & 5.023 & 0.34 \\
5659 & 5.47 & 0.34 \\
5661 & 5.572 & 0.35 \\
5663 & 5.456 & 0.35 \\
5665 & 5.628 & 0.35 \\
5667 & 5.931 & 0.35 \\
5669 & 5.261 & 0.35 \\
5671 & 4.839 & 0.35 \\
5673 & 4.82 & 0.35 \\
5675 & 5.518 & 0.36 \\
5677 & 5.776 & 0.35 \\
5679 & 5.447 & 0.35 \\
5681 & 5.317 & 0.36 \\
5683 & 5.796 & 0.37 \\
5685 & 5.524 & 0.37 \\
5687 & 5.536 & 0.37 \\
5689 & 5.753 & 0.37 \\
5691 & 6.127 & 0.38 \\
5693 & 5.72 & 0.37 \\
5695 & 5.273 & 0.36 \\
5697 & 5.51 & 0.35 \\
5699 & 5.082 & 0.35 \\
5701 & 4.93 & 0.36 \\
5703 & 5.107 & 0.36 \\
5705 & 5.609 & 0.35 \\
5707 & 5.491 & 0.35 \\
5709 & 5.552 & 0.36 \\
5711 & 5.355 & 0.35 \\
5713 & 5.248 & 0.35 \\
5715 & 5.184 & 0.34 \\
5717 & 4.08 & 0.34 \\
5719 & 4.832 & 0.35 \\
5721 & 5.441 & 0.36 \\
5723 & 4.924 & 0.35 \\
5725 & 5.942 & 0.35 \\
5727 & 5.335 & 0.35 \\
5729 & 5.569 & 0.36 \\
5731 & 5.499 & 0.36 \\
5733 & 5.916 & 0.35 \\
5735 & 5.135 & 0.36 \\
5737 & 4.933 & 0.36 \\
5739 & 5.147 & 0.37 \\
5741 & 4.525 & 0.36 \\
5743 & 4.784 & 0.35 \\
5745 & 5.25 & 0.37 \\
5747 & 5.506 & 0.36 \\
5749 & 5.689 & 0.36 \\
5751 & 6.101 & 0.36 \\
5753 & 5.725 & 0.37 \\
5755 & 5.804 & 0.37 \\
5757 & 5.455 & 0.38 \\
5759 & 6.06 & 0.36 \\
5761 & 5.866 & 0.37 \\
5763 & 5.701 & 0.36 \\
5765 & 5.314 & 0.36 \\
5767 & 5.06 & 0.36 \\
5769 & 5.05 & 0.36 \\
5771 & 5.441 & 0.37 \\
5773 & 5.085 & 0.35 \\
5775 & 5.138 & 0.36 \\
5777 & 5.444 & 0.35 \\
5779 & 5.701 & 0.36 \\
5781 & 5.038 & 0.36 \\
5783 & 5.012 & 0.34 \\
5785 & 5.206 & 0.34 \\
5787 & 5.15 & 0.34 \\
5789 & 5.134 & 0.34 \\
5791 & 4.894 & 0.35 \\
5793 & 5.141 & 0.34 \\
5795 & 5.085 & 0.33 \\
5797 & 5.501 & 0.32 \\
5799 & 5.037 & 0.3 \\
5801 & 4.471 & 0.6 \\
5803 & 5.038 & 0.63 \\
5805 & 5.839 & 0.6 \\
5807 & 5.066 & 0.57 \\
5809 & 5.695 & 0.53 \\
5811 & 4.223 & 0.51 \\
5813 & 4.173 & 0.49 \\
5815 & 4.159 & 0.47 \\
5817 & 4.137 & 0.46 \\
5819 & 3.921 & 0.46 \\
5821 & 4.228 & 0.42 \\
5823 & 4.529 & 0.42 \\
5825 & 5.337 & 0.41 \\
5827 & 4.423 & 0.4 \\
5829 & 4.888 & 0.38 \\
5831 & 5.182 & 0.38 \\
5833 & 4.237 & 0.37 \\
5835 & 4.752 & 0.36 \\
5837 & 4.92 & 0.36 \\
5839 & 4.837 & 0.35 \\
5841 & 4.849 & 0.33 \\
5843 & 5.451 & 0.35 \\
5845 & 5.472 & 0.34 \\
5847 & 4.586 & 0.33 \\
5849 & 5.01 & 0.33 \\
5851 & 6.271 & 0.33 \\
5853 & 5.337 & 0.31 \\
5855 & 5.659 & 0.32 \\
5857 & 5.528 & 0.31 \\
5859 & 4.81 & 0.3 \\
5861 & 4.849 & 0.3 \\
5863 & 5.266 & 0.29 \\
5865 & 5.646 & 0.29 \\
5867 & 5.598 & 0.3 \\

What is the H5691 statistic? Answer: 38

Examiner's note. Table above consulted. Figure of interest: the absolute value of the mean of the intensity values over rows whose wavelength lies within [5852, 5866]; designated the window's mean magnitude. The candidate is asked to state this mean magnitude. 5.3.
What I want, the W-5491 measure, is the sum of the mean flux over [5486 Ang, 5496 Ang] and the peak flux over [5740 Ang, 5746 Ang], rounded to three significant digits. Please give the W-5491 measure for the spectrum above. 10.7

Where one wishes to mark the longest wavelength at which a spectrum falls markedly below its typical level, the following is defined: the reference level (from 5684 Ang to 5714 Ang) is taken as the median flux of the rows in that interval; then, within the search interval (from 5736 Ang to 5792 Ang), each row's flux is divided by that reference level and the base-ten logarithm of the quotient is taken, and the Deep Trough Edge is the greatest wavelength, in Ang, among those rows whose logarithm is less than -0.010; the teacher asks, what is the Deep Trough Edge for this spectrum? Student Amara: 5791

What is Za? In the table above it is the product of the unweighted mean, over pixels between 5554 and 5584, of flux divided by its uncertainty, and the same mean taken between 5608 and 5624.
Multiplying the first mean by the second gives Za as 227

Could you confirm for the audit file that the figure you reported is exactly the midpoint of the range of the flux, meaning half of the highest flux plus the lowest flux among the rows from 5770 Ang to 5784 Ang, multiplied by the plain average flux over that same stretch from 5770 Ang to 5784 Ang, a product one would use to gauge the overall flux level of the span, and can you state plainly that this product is 28.2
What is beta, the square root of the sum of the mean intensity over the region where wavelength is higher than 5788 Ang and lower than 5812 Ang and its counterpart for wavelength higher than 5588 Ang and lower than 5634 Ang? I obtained 3.24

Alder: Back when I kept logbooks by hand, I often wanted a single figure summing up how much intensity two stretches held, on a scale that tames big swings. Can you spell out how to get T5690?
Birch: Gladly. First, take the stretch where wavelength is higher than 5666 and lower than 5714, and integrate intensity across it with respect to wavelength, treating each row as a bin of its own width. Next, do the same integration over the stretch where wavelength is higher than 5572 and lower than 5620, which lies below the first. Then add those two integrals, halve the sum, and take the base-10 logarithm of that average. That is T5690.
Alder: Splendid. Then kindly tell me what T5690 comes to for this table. 2.42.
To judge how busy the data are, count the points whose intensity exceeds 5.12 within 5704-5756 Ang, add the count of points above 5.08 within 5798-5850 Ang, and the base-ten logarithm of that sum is 1.41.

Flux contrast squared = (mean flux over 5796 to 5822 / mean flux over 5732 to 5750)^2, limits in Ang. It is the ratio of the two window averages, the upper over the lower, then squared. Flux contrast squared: 0.82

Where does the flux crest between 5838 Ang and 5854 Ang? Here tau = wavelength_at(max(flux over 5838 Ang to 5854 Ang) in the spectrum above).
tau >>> 5851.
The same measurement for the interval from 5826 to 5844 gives 5843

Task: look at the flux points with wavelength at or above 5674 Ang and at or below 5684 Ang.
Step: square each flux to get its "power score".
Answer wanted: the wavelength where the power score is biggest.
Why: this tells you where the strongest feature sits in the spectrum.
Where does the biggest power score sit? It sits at 5683 Ang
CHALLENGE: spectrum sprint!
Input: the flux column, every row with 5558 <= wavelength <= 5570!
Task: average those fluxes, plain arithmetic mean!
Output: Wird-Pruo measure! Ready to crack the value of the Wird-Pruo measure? 5.94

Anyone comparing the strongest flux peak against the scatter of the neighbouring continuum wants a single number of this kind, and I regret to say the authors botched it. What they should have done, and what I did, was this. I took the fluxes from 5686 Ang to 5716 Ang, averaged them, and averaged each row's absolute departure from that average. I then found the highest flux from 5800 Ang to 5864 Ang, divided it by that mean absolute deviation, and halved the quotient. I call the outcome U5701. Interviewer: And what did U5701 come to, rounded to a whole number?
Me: 13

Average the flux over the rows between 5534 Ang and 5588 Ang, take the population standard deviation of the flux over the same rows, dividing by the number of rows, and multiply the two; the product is 2.1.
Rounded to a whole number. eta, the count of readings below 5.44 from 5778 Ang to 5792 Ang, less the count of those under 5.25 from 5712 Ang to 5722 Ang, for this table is 2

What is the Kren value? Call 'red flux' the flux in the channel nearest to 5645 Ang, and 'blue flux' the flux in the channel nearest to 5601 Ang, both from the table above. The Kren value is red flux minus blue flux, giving -1.3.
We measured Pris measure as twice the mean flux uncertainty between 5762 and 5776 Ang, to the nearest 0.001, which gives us 0.720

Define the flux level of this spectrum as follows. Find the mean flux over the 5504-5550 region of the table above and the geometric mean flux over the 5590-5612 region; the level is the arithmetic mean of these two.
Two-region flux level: 5.62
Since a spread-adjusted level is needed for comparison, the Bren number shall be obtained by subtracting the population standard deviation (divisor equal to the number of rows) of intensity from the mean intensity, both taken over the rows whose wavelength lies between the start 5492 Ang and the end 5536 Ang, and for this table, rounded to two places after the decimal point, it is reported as 5.25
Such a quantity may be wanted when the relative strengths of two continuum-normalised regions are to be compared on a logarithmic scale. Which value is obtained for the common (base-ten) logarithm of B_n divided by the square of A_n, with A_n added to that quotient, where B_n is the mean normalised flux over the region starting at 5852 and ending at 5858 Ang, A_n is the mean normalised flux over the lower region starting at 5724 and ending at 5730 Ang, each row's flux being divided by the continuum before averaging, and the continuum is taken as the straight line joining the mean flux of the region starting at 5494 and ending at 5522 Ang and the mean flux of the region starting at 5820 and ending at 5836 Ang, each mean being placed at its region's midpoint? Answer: 0.32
